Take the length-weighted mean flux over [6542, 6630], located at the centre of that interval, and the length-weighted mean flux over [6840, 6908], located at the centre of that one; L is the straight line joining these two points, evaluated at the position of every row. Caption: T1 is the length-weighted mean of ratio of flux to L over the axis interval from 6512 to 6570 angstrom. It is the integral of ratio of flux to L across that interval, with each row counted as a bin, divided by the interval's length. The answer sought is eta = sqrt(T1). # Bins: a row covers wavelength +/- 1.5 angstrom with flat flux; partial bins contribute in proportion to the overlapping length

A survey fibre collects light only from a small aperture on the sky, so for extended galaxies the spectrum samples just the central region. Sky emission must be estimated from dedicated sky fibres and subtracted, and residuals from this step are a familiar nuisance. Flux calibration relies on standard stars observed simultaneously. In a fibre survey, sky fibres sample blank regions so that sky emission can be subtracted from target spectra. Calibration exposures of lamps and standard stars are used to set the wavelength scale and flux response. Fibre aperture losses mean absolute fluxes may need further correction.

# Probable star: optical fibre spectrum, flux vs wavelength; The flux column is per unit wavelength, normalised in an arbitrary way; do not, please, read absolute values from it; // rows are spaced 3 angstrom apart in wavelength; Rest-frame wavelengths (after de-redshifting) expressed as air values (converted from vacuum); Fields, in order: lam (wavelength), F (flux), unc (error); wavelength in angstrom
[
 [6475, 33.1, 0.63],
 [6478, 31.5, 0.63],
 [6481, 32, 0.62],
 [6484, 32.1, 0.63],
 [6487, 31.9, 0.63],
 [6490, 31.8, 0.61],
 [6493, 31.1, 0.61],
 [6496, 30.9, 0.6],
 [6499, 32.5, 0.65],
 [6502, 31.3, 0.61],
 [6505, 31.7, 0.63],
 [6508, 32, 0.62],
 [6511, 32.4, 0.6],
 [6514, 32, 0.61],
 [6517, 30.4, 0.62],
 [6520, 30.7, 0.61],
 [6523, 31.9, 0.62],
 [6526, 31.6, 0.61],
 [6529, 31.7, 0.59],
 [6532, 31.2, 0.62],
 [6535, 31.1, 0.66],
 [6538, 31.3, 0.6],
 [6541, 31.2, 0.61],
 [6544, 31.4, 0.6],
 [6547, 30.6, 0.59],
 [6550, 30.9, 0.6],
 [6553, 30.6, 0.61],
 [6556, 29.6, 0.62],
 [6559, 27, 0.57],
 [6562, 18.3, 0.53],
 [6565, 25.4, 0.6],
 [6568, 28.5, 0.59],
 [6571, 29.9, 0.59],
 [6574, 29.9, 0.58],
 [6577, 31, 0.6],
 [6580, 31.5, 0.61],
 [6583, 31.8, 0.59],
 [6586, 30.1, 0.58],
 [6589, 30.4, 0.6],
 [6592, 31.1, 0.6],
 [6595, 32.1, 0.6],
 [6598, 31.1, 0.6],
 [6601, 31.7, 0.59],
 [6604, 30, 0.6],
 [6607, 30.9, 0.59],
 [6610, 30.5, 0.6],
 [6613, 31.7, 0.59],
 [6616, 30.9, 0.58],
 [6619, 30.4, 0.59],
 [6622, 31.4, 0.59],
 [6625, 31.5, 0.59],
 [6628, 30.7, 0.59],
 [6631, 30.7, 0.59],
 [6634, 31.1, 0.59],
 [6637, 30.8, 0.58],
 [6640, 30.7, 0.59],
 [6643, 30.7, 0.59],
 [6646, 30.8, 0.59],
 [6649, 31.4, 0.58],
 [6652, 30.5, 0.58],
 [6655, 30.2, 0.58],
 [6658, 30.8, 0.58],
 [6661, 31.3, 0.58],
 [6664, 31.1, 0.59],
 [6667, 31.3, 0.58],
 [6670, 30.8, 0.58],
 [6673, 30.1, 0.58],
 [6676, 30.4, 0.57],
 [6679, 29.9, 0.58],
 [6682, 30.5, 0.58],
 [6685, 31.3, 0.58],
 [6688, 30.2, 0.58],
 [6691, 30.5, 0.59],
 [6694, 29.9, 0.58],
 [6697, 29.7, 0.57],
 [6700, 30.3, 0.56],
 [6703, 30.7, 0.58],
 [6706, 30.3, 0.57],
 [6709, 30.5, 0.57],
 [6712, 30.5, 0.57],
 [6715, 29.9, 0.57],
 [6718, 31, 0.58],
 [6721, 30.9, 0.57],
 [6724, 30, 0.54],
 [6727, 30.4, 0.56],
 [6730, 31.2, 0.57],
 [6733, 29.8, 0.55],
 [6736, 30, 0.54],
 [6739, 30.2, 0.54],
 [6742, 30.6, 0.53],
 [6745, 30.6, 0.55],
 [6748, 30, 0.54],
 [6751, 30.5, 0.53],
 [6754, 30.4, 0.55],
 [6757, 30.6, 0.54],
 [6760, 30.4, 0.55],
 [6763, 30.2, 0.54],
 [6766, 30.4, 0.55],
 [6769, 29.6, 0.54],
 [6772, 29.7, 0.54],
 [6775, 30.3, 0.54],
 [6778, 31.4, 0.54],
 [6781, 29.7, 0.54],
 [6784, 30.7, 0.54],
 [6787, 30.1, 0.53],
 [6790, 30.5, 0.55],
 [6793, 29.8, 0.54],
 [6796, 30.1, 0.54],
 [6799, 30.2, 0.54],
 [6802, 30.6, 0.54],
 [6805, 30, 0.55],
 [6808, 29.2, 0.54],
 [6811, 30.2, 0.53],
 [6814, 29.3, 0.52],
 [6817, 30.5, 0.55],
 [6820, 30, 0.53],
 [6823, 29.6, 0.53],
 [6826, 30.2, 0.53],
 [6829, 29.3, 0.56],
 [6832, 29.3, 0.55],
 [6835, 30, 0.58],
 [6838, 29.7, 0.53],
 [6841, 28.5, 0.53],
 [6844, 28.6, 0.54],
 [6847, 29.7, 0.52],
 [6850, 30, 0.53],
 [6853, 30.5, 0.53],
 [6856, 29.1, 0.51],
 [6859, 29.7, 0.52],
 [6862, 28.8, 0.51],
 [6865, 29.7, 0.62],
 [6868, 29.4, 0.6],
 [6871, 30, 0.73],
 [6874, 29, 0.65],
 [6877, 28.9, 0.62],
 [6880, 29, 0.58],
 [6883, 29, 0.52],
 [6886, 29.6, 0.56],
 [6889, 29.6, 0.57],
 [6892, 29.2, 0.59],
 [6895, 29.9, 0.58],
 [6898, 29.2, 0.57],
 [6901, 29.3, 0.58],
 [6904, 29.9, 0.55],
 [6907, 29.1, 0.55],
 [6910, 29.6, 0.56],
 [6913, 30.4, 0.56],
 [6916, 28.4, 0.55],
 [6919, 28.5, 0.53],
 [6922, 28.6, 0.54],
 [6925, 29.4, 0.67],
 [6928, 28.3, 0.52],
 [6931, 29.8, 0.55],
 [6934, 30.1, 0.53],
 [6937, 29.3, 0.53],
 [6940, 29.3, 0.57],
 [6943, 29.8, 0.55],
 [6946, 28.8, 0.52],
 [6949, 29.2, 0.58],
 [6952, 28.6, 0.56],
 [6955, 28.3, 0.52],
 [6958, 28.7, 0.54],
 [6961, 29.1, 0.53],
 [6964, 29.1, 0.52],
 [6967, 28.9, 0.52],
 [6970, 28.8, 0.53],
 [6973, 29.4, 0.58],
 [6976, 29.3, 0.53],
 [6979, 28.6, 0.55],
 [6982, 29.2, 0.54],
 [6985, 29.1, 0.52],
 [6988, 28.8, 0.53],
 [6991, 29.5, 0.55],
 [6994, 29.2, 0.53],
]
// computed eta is 0.99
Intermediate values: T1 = 0.99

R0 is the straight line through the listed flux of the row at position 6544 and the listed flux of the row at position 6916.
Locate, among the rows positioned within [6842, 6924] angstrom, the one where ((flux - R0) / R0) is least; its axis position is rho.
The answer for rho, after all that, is 6844 angstrom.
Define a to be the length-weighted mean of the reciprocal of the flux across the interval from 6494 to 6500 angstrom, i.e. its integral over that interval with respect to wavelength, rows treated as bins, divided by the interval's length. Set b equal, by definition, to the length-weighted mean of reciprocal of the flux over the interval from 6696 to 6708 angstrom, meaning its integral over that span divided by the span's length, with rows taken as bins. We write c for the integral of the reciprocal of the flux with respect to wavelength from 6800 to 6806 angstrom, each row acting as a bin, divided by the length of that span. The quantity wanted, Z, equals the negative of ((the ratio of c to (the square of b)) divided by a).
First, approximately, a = 0.0317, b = 0.0330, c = 0.0330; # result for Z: -955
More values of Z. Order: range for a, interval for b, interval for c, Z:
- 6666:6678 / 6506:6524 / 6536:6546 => -974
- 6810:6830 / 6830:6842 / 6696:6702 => -858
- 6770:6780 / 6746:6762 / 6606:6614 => -904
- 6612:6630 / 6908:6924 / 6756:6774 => -872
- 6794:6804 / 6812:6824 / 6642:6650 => -872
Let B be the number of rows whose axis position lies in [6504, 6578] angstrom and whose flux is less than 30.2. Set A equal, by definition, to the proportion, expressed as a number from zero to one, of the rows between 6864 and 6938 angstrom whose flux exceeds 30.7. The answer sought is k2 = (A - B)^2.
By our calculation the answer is 49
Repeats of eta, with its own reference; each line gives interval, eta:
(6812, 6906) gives 1.00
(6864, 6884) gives 1.00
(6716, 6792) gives 1.01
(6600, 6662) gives 1.02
